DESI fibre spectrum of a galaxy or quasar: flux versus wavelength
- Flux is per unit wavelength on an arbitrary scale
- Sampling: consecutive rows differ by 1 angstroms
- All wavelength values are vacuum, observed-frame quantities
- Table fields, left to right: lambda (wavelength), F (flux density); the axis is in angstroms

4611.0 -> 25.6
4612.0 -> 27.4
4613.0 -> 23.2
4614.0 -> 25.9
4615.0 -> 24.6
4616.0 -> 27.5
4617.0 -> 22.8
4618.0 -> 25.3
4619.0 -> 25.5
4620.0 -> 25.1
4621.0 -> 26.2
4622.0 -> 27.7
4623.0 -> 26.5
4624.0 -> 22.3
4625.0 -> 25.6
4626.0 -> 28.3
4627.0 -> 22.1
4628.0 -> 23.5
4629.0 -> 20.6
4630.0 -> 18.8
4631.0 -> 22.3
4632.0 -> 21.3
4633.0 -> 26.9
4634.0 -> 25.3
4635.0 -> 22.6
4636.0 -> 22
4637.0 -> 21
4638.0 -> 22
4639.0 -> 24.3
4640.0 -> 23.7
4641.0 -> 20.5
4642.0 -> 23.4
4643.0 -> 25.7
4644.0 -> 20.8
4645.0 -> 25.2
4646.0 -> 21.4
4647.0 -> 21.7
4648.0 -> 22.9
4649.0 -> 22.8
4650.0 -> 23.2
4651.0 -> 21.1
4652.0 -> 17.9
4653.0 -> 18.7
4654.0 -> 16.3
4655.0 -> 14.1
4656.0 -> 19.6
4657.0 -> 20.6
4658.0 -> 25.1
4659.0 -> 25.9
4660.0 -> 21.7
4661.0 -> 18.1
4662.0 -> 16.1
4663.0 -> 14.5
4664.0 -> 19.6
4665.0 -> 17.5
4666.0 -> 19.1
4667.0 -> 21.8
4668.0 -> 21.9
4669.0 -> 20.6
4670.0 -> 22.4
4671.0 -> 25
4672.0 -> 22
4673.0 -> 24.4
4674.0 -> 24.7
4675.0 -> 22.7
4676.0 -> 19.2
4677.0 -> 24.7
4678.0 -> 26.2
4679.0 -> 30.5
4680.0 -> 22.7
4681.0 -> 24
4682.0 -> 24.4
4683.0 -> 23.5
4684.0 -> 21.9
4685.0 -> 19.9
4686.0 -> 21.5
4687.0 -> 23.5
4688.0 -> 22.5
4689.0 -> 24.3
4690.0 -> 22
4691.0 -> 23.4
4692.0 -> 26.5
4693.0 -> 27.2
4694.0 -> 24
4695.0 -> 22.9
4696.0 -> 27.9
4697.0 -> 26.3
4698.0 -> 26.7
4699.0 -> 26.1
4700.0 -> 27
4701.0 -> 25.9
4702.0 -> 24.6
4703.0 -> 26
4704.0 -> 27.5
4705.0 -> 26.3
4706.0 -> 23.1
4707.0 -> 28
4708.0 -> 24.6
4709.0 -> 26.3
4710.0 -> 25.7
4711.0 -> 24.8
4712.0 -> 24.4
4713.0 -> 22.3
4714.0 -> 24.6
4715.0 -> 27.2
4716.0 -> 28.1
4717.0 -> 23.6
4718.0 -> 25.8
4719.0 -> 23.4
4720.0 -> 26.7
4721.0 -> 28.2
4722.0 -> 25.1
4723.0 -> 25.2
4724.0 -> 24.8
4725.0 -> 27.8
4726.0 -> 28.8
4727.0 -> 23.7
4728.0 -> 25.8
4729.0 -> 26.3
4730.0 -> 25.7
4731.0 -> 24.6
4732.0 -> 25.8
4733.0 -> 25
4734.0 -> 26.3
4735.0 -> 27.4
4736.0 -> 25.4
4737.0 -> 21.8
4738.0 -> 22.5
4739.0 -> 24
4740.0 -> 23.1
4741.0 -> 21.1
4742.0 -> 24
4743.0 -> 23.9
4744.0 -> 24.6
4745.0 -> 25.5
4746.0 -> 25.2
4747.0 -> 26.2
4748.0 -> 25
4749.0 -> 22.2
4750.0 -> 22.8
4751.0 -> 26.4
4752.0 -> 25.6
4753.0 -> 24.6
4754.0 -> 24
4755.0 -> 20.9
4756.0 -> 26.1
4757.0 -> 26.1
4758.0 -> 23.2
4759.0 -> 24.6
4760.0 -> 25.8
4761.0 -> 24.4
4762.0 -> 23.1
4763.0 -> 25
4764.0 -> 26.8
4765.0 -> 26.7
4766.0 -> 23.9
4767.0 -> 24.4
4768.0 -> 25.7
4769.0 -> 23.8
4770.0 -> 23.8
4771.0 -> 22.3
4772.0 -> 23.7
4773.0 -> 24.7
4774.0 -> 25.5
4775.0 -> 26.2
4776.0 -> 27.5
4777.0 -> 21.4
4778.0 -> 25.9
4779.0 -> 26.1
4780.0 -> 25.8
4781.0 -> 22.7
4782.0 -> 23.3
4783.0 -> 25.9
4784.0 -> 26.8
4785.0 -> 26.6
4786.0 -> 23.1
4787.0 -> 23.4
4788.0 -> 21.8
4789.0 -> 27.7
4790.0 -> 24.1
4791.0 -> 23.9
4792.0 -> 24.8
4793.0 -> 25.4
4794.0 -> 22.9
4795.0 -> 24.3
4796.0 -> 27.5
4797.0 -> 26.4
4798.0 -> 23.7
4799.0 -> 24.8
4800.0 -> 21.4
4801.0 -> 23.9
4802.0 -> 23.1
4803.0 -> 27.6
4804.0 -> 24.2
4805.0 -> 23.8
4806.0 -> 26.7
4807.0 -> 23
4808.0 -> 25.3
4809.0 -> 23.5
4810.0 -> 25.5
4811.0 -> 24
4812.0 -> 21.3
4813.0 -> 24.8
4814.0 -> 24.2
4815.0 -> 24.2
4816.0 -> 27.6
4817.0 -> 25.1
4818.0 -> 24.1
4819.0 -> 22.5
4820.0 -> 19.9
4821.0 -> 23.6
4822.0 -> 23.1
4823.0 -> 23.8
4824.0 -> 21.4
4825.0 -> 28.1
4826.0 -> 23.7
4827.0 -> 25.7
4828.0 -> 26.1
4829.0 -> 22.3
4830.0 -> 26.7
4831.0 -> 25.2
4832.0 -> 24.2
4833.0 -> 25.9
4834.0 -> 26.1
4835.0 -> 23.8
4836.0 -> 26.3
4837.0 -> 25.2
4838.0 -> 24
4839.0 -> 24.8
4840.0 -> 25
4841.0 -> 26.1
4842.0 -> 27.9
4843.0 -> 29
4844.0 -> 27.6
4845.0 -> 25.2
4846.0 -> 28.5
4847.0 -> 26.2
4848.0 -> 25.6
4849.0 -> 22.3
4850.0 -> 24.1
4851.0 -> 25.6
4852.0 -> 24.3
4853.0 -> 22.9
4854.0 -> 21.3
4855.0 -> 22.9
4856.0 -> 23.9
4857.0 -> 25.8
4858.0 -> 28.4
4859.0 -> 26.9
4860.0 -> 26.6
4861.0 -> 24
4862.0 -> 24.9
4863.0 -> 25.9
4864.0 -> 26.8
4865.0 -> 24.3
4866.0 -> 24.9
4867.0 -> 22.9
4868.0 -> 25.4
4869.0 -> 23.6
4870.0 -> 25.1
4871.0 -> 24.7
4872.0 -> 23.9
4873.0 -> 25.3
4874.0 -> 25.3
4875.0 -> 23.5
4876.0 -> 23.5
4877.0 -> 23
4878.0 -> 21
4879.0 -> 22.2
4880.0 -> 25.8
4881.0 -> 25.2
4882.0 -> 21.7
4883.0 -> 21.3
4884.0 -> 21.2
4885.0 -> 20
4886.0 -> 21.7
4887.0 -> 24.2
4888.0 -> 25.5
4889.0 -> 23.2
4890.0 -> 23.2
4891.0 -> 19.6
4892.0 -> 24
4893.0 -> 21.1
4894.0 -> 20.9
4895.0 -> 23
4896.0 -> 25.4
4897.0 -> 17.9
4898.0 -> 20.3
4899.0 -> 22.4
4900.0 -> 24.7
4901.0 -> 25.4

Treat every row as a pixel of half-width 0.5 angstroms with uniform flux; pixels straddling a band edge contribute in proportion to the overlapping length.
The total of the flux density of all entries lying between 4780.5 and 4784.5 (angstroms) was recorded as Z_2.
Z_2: 98.7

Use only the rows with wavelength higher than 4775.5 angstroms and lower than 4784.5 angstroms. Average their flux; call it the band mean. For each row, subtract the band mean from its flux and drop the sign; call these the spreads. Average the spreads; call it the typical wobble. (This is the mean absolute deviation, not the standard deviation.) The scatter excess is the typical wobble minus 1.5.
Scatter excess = 0.22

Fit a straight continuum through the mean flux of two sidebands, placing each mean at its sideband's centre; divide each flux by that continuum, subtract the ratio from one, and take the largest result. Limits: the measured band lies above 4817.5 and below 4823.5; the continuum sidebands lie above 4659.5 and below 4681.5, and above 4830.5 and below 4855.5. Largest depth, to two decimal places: 0.20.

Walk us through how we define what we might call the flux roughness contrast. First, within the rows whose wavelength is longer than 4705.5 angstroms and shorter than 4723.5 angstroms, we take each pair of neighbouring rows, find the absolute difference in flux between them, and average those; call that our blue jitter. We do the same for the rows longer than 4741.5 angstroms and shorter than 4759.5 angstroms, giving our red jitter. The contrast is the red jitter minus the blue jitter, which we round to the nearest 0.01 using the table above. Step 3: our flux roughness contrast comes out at -0.63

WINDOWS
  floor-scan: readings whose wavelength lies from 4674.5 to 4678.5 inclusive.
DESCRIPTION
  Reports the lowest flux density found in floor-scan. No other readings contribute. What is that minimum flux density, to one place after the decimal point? 19.2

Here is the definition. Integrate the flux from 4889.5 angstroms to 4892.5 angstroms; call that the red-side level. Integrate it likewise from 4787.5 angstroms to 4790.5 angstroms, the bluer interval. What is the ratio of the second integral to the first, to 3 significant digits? 1.10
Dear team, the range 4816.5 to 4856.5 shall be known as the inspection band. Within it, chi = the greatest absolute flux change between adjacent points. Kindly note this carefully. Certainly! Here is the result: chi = 6.7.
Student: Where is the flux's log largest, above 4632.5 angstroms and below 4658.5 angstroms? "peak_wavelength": 4633.0 angstroms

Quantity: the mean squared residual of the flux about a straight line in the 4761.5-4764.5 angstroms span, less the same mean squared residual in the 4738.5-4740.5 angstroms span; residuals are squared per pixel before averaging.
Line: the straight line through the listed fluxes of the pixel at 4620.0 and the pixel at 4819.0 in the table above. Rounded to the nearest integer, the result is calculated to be 5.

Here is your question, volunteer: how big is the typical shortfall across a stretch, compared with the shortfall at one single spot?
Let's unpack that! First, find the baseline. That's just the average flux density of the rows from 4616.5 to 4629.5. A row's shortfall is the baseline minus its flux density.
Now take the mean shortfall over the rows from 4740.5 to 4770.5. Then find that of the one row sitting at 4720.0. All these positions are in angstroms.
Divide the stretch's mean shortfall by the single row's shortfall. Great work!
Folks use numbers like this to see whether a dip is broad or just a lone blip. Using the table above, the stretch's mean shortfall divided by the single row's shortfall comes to -0.11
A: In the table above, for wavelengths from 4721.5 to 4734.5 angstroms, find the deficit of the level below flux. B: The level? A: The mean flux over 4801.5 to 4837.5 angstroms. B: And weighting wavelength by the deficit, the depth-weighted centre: 4727.8 angstroms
